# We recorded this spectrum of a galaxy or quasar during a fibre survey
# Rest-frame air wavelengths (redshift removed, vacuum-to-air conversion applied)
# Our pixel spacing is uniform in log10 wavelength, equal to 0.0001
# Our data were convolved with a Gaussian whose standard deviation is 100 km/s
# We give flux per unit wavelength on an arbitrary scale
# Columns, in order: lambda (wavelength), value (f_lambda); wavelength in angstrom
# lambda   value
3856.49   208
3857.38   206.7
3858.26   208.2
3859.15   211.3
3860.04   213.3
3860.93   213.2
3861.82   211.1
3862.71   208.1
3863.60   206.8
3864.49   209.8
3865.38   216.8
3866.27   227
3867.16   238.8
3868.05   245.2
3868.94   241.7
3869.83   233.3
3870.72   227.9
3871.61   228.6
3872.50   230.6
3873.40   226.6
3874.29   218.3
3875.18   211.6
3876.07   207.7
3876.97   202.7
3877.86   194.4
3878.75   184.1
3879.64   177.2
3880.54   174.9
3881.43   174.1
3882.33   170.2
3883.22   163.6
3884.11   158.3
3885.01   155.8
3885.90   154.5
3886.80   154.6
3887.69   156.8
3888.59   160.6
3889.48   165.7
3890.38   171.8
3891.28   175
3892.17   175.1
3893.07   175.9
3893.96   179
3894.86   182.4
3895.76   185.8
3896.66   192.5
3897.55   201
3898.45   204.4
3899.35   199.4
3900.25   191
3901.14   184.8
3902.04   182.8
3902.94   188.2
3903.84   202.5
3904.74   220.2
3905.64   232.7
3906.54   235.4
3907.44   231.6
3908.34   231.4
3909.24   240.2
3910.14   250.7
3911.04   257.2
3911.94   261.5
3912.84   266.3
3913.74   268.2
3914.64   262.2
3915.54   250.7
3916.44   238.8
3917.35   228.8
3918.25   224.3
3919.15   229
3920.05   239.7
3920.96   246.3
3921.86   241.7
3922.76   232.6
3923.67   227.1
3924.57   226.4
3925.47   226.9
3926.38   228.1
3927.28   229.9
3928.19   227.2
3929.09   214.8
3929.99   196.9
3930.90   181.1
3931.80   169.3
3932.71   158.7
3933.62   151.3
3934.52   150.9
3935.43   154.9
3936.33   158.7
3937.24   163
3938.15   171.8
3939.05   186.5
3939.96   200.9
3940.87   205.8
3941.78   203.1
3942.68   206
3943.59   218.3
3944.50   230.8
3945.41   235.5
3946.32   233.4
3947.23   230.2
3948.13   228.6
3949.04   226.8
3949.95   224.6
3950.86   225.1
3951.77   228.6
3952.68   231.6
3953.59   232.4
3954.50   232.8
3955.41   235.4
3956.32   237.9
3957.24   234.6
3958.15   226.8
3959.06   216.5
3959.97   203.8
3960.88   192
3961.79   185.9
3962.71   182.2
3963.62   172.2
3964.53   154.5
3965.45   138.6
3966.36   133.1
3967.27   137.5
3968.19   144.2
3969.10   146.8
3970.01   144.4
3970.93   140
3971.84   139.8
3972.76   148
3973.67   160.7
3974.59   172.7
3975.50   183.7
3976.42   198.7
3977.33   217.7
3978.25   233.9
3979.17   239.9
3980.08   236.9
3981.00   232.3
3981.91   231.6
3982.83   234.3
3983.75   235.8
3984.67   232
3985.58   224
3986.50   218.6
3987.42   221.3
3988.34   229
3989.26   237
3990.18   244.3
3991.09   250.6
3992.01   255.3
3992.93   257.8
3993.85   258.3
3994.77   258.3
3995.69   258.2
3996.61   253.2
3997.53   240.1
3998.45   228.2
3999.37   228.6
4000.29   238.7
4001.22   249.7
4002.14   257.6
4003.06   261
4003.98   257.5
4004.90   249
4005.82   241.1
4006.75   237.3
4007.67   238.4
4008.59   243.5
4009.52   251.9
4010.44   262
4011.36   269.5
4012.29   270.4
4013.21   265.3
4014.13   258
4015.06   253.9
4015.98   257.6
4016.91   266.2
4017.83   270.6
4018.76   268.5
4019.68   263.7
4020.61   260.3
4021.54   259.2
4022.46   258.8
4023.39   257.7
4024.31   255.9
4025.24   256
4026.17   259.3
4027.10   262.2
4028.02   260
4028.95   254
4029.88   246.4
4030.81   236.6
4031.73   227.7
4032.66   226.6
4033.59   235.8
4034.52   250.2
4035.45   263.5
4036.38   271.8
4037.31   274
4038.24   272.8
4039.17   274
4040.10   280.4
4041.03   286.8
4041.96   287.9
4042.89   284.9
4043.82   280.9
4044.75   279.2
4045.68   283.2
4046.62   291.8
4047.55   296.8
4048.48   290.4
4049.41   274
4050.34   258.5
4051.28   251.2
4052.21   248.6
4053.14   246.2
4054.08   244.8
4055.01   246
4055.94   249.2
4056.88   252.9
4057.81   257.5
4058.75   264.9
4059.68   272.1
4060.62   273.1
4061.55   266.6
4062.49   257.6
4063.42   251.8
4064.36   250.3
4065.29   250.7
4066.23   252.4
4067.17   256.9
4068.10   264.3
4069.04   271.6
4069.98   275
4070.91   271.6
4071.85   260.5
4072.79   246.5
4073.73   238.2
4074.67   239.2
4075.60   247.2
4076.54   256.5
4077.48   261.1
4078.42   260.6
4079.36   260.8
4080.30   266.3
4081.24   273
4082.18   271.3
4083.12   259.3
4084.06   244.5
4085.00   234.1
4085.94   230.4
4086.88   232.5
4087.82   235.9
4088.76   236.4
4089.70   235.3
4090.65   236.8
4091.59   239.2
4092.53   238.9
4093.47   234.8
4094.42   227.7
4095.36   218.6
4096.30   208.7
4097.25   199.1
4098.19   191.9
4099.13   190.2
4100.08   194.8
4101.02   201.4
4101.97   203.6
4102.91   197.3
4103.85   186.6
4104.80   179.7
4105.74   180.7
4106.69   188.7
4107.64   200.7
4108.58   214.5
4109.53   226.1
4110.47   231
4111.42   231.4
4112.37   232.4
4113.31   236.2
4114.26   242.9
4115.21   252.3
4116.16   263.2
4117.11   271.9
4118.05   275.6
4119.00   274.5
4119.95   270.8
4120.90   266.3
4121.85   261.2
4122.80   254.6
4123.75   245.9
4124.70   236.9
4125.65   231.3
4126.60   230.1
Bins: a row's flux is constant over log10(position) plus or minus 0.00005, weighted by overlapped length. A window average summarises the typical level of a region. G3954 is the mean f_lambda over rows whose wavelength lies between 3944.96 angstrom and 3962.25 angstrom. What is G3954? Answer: 224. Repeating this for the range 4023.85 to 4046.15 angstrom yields 263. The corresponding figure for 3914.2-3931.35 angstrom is 229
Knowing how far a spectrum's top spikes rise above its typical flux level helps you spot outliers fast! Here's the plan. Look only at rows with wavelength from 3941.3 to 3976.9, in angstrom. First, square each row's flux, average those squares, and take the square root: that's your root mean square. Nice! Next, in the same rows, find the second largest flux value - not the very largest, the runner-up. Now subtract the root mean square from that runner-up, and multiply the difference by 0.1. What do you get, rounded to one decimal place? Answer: 3.7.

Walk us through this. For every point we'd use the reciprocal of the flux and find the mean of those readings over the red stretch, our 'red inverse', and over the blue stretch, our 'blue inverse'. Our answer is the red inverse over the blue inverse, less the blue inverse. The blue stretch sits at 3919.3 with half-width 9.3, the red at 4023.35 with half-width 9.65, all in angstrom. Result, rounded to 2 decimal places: 0.94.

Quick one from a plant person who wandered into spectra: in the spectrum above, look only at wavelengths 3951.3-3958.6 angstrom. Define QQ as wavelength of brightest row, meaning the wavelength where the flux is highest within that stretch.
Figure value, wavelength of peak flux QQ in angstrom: 3956.32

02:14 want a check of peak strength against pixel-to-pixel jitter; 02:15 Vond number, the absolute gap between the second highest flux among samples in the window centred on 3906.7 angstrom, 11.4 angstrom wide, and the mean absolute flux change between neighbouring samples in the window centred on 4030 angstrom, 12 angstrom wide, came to 251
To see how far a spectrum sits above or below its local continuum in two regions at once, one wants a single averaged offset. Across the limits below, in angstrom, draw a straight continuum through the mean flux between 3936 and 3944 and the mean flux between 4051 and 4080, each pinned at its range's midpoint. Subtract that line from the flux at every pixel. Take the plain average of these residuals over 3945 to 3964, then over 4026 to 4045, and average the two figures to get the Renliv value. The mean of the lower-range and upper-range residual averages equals 22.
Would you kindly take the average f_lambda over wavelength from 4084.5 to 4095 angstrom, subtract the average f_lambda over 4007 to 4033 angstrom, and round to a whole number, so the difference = -21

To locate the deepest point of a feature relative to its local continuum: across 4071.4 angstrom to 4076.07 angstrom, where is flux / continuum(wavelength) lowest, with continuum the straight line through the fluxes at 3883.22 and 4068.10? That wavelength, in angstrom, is 4073.73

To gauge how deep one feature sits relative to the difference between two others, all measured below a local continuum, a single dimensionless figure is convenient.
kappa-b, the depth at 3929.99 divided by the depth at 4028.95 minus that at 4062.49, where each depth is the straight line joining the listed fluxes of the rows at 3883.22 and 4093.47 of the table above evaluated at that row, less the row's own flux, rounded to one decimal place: 2.3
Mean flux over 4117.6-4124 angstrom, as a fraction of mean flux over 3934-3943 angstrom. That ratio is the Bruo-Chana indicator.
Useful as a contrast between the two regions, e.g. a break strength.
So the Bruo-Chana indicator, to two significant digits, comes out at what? 1.5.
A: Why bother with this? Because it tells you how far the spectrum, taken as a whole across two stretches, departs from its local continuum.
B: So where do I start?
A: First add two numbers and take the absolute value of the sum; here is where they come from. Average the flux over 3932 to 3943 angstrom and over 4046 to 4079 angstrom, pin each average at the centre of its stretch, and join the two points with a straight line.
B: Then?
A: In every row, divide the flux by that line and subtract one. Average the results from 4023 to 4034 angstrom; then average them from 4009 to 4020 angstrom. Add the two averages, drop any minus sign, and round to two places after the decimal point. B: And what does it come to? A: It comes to 0.20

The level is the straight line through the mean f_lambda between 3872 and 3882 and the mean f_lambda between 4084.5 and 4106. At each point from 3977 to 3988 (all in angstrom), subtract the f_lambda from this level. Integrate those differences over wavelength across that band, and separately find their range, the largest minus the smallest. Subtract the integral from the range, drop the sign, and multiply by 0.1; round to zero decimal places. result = 27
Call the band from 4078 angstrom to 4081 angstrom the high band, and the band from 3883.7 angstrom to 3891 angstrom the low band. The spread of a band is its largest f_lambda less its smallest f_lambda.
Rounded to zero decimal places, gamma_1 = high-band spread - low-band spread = -12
